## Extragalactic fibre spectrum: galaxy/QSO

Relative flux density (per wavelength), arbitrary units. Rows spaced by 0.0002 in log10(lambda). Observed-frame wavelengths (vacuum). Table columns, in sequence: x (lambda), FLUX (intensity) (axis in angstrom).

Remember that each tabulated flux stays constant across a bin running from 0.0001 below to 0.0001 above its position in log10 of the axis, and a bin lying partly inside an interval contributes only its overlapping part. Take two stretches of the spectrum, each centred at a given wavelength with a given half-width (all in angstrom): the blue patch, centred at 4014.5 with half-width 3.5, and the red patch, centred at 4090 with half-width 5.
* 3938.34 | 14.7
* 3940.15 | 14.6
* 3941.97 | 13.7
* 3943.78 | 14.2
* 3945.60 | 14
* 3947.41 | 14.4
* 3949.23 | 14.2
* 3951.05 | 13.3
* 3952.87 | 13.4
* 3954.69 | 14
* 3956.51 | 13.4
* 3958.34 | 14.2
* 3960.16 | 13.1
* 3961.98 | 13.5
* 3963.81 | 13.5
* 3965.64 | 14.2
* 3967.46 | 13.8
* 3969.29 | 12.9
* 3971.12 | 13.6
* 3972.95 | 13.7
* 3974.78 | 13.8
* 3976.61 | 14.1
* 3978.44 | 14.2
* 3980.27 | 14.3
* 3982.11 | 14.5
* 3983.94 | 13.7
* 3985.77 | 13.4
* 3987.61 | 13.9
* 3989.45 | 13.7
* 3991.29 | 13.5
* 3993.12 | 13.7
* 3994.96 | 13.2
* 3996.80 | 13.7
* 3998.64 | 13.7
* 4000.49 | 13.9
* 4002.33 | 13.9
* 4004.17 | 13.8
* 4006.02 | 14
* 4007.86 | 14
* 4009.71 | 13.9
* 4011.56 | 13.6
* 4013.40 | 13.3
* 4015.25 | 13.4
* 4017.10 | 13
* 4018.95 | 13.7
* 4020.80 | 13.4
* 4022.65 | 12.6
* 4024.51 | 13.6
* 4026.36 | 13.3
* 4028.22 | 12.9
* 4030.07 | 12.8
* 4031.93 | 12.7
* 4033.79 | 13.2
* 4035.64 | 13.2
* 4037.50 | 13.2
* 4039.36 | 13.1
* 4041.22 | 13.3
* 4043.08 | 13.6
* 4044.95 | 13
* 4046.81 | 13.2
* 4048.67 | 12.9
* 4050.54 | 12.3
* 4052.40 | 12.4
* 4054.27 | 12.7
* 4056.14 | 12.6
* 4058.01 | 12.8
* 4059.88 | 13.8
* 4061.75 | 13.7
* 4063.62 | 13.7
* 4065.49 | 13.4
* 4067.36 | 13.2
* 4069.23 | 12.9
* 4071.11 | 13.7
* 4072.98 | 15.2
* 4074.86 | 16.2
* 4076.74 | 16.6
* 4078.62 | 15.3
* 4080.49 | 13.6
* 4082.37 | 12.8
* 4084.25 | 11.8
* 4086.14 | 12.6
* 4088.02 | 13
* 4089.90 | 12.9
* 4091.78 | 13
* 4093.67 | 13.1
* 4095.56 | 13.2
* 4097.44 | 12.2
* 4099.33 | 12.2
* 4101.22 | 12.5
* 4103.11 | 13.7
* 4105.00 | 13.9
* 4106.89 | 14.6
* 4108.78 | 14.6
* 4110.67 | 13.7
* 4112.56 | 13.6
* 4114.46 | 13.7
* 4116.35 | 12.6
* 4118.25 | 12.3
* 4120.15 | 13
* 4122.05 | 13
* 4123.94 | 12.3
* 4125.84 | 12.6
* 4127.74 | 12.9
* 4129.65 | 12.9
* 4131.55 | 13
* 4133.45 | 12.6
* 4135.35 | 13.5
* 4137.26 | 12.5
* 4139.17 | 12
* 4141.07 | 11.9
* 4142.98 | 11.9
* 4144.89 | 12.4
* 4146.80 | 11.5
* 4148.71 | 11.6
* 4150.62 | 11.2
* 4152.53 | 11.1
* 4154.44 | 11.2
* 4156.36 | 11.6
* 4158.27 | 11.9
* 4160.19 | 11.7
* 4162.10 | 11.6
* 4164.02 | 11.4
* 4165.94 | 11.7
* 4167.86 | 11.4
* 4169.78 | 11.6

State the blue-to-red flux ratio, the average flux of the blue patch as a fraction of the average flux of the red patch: 1.03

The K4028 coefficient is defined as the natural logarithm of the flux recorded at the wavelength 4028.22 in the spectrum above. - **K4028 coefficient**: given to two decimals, 2.56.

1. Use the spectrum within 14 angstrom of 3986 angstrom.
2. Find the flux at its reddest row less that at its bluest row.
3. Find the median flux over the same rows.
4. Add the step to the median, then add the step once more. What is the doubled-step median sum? 13.7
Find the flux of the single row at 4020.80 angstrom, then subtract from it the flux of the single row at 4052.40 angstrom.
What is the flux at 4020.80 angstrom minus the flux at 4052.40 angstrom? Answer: 1.0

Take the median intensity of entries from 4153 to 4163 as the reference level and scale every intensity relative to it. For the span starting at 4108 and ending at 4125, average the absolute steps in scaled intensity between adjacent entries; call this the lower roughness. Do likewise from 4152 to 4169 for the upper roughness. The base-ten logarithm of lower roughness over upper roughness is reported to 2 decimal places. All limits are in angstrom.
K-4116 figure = 0.31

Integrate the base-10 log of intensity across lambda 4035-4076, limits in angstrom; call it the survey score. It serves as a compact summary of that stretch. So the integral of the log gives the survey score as 46.2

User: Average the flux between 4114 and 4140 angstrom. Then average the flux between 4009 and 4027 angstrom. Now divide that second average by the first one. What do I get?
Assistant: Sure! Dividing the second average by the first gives 1.05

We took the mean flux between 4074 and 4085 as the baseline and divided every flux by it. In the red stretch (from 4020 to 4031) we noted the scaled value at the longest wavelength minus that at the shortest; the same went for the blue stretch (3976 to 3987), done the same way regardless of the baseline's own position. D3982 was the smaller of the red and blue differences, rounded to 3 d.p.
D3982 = -0.049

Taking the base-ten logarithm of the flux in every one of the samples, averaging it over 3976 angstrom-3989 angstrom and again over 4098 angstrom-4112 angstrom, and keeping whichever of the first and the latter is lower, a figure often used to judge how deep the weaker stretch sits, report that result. 1.13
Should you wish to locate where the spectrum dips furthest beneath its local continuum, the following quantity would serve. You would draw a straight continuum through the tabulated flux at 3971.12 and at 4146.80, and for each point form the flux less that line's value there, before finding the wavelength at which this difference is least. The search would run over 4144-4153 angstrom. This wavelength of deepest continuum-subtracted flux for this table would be 4152.53 angstrom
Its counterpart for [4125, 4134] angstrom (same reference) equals 4125.84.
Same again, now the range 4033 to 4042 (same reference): 4039.36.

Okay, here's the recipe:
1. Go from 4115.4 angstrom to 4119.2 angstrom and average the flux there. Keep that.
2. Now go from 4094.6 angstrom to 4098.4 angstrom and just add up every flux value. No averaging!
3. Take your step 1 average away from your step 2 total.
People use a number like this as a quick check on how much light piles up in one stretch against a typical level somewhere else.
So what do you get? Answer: 12.9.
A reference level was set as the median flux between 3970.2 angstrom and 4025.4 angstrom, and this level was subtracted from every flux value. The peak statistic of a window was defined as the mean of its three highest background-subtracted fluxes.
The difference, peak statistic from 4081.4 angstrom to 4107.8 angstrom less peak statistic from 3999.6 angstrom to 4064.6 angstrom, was 0.1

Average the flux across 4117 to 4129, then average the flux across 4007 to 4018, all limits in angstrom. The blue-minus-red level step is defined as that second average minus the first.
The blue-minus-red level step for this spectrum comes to 0.85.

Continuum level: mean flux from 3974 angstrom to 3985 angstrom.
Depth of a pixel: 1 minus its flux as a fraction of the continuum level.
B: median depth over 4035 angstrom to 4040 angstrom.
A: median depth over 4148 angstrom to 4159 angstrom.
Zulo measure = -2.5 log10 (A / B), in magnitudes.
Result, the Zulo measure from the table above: -1.2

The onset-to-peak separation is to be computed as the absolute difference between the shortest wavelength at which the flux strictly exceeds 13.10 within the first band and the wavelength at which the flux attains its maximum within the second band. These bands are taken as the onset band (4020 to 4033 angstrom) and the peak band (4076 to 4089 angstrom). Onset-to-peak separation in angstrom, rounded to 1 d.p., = 55.9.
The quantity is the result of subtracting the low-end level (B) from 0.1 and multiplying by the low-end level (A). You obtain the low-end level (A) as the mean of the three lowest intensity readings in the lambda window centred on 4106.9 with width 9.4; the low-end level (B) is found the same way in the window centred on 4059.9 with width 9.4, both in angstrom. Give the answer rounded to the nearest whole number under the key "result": -178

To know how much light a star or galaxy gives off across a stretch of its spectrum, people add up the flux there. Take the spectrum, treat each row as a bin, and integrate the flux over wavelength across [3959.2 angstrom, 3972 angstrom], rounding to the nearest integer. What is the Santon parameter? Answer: 173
